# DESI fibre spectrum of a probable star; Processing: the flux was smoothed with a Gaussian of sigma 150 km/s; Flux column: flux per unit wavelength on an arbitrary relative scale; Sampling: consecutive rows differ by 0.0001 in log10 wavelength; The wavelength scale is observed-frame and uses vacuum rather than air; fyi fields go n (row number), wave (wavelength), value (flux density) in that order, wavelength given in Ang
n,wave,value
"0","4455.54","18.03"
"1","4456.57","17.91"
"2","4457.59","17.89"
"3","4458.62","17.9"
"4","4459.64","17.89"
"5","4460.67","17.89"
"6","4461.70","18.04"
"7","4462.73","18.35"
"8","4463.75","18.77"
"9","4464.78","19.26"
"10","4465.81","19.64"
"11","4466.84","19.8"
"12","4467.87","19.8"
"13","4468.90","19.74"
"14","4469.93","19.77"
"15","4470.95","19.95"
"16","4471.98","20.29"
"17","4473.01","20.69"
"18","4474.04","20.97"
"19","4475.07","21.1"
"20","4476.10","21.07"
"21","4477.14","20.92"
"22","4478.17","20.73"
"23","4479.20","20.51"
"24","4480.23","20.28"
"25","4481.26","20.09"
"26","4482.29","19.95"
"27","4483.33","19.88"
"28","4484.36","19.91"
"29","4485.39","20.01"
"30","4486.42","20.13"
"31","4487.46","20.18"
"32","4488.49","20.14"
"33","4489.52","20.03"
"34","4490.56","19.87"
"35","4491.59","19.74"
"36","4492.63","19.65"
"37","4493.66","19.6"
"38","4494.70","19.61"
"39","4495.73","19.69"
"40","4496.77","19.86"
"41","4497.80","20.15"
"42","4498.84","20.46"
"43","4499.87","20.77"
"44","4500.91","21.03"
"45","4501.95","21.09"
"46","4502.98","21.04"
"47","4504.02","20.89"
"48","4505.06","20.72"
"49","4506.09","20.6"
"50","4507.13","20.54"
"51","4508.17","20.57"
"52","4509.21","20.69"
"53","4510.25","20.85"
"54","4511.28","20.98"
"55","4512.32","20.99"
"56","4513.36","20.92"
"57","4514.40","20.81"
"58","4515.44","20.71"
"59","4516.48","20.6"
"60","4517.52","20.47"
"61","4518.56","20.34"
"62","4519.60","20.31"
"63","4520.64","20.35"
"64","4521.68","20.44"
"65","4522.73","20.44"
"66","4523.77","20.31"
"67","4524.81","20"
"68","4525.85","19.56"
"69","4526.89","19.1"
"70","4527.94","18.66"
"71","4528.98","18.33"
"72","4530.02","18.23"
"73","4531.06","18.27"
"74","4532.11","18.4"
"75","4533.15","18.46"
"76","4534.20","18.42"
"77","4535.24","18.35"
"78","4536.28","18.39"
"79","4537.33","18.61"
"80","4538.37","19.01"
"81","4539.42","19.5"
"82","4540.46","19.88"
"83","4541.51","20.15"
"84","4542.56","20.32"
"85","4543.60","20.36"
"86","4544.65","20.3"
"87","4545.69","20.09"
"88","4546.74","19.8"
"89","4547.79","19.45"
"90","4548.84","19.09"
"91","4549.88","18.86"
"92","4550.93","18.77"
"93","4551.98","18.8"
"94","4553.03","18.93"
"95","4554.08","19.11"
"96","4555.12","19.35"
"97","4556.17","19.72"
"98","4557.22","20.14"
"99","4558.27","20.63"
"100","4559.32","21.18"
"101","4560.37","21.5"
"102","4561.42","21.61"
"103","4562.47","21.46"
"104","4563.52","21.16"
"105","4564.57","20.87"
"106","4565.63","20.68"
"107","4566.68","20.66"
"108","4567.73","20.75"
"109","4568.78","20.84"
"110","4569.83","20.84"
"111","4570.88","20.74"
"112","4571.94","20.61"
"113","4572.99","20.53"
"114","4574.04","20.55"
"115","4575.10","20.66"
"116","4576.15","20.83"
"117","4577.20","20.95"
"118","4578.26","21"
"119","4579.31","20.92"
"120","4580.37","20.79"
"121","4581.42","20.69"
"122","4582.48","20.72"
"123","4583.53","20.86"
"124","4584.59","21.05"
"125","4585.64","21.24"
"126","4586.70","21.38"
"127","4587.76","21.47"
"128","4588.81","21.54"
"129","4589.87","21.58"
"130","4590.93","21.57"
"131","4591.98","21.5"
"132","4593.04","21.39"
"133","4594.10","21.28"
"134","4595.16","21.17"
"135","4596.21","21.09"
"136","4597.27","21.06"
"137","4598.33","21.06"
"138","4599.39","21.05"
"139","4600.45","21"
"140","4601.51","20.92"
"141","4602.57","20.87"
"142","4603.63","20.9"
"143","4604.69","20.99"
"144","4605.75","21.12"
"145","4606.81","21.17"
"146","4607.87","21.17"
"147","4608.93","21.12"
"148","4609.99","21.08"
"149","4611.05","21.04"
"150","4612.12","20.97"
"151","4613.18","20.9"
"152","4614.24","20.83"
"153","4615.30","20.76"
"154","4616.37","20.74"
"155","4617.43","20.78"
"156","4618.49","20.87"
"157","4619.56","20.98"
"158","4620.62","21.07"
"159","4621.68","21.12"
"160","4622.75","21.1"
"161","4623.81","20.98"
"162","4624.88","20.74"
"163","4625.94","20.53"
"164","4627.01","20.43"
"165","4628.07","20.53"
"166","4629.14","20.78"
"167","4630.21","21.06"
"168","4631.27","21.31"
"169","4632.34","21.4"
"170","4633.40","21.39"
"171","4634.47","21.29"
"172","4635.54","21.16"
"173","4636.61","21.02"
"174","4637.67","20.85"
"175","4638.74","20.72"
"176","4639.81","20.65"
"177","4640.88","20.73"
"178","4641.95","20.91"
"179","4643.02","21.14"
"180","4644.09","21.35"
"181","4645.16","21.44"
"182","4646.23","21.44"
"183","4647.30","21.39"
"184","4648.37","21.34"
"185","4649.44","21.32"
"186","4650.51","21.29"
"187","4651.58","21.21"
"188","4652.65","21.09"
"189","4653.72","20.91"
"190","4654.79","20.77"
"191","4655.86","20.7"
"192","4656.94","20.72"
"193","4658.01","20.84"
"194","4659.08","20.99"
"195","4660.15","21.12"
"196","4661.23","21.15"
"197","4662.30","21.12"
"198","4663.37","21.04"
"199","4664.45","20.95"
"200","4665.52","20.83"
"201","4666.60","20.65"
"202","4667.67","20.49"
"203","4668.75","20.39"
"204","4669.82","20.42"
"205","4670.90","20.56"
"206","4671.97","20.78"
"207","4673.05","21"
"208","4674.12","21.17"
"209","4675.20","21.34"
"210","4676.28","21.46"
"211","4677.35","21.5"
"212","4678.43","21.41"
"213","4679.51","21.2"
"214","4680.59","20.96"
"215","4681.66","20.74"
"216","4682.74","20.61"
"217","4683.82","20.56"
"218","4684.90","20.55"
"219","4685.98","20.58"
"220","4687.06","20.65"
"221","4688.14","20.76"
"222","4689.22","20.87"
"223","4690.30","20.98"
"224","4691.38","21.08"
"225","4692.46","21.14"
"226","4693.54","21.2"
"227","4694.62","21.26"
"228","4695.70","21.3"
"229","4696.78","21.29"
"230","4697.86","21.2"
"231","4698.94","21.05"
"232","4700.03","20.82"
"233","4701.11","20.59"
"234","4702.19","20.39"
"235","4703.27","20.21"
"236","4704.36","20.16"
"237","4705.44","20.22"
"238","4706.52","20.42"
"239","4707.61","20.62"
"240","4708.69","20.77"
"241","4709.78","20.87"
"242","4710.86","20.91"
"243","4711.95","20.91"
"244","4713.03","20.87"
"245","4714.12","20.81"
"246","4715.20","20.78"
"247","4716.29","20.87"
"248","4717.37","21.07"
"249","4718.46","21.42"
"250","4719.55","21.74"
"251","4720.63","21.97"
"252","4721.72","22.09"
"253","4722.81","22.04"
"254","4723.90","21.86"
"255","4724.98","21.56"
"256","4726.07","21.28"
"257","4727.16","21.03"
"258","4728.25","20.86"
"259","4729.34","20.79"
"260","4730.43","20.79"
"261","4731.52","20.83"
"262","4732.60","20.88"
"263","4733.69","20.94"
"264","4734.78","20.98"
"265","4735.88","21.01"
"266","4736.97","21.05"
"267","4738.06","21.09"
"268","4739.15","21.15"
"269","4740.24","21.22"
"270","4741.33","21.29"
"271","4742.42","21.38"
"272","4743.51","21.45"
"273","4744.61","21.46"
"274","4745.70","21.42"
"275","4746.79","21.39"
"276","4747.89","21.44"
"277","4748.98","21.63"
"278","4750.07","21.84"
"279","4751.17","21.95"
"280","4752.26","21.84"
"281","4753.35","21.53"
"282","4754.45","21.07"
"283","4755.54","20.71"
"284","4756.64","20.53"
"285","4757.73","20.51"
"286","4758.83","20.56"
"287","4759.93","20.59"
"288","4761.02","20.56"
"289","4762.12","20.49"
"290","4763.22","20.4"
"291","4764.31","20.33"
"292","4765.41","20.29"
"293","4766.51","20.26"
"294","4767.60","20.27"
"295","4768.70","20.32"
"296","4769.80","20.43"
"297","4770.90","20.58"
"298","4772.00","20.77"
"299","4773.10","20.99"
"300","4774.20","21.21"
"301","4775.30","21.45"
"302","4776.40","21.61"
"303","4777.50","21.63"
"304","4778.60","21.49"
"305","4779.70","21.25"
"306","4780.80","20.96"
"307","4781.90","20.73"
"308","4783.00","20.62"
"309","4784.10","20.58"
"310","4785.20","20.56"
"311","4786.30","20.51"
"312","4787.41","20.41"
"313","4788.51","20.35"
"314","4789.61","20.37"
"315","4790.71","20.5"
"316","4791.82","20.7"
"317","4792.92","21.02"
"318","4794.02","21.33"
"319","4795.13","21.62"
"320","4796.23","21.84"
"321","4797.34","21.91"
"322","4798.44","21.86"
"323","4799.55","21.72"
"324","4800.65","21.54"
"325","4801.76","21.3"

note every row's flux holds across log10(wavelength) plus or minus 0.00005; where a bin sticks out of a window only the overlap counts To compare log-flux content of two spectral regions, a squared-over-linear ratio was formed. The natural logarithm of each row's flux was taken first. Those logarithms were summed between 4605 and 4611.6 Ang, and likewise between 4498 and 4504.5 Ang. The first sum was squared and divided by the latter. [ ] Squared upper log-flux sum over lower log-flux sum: 18.4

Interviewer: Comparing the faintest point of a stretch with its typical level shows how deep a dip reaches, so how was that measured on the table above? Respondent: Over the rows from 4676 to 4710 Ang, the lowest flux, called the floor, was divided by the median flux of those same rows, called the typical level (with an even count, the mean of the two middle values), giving 0.967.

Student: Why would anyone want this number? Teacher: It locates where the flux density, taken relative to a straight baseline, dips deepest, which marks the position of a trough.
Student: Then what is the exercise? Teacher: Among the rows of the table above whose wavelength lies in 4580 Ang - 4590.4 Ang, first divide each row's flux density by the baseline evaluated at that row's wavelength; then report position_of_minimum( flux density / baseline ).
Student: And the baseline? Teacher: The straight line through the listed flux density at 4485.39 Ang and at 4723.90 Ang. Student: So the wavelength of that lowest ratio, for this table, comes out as 4581.42 Ang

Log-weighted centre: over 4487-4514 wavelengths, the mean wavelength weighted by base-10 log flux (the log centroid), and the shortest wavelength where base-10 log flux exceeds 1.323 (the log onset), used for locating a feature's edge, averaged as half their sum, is 4501.2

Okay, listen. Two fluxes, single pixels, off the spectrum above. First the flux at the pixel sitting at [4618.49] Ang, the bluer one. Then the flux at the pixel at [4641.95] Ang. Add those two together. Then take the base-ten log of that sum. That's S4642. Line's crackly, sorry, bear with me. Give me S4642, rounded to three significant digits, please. 1.62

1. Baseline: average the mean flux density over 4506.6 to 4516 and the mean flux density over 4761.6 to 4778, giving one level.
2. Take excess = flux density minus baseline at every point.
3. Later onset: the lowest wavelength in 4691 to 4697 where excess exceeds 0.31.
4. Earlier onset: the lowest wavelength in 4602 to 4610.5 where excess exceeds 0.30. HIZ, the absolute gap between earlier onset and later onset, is 85.6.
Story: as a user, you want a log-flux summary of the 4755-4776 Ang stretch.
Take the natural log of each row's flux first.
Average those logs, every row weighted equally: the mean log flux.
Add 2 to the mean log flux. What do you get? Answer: 5.02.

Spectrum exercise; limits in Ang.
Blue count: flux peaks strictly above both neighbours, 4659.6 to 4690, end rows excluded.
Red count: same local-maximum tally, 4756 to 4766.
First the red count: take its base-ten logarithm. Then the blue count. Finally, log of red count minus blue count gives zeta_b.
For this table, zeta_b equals -2.00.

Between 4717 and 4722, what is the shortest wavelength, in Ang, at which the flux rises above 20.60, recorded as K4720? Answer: 4717.37 Ang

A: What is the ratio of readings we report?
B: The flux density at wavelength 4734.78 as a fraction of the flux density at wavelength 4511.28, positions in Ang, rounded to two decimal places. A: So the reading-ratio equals 1.00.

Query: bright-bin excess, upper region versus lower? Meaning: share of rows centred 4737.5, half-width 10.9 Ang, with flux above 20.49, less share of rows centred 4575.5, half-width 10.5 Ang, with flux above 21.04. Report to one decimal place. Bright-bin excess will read 0.9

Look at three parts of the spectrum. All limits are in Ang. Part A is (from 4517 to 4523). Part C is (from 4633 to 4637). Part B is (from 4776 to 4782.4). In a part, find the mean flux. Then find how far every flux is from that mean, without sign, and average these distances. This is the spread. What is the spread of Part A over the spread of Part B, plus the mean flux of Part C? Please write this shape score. 21.4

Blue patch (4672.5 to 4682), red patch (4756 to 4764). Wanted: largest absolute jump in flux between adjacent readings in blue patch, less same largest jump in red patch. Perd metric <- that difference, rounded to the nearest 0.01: 0.15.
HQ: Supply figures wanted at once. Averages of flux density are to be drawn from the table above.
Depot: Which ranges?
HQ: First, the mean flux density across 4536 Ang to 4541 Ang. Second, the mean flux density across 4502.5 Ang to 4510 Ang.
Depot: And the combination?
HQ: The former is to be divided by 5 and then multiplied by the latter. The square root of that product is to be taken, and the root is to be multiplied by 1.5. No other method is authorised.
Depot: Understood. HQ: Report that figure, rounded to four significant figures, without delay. 13.34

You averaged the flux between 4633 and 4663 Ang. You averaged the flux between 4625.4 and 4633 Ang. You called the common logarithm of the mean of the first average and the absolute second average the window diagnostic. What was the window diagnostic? 1.32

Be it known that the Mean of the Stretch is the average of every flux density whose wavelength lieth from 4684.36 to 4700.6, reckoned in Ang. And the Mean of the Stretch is 21.0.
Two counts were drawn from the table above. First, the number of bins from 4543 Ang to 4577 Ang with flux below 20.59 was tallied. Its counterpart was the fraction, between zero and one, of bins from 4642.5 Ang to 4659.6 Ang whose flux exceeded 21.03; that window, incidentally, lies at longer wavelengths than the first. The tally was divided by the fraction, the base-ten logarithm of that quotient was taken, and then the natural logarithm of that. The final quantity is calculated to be 0.34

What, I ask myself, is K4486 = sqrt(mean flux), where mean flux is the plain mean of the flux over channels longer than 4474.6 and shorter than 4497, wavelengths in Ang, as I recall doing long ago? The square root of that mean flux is 4.49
